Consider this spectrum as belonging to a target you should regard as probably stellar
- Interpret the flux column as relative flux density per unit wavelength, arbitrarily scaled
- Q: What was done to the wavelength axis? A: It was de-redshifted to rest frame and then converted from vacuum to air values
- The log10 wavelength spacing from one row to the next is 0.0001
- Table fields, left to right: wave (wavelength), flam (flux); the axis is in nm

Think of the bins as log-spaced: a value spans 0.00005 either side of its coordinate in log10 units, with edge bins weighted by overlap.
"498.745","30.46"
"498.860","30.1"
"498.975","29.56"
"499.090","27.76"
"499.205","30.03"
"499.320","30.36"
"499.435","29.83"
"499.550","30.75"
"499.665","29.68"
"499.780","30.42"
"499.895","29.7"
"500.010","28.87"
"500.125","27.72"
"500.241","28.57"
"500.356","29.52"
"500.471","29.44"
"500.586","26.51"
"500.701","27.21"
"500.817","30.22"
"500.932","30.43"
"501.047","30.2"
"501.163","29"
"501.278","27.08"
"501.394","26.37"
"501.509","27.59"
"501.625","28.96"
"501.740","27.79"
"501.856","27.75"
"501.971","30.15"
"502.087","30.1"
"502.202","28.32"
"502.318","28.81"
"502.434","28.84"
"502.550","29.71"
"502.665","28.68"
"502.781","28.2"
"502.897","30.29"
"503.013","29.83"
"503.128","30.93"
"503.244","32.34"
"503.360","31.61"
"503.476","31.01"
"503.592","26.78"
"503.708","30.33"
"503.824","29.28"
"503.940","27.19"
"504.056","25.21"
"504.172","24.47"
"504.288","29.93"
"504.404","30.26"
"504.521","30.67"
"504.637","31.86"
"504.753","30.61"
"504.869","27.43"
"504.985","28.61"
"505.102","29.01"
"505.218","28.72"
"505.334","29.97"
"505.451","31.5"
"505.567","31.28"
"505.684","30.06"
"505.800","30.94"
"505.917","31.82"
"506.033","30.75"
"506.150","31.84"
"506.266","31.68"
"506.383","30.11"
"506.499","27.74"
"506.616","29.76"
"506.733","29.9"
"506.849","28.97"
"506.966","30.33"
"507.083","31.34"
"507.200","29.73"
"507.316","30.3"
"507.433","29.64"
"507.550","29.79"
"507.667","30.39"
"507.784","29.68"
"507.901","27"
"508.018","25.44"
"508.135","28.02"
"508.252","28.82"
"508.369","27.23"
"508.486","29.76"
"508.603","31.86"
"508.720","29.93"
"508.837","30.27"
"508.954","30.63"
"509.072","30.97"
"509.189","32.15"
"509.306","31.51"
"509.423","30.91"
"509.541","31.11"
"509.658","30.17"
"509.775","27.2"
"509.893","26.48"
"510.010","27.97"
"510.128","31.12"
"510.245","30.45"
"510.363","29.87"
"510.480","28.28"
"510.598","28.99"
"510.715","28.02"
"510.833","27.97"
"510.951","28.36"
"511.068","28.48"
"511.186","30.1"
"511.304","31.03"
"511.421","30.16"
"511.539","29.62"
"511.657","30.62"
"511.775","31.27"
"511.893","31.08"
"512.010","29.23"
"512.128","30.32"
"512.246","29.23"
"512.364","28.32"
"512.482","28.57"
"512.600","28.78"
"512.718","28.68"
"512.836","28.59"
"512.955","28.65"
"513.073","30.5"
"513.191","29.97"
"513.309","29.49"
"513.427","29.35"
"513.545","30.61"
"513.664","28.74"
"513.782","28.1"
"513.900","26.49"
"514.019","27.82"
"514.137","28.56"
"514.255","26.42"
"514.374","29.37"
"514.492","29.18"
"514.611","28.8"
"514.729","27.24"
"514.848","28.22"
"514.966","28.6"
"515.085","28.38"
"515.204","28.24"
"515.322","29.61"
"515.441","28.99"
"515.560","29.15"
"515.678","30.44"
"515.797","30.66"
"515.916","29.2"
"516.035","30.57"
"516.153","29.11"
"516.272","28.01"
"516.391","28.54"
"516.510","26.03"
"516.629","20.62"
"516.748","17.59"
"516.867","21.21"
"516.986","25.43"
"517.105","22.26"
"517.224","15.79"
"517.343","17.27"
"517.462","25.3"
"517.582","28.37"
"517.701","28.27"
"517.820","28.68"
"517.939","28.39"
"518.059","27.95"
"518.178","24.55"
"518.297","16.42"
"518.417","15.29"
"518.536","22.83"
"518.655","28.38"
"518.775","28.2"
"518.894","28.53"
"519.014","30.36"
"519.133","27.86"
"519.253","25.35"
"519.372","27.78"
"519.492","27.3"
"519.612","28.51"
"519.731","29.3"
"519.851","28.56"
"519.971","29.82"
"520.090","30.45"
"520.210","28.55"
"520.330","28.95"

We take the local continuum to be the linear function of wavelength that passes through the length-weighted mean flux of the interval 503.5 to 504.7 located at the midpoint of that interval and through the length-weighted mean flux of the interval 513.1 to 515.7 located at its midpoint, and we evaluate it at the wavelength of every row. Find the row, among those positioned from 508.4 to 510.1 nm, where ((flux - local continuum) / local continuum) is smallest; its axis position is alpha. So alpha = 509.893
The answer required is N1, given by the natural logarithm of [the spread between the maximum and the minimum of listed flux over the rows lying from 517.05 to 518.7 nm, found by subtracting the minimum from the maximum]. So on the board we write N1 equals 2.6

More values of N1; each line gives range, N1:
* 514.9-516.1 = 0.9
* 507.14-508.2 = 1.6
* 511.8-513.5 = 1.0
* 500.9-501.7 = 1.4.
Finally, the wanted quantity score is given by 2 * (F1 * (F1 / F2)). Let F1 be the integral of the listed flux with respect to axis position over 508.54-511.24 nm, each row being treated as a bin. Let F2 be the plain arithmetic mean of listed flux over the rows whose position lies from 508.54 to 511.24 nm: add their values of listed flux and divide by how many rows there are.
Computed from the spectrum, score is 433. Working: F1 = 80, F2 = 29.7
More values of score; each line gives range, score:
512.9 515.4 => 359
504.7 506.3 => 155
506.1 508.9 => 464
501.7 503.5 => 192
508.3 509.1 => 38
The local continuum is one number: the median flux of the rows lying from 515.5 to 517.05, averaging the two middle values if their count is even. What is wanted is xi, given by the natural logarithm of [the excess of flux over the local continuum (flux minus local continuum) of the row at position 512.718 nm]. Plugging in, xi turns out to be -2.0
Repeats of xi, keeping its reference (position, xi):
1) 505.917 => 1.2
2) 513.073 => 0.7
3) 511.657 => 0.7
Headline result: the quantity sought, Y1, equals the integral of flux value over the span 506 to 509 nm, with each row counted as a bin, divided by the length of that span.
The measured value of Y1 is 29.6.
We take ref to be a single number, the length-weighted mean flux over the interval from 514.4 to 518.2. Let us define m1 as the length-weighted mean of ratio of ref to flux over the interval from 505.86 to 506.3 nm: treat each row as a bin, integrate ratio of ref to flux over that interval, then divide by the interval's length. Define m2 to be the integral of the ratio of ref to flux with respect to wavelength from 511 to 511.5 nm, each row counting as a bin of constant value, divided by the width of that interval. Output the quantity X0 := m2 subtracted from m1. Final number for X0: -0.05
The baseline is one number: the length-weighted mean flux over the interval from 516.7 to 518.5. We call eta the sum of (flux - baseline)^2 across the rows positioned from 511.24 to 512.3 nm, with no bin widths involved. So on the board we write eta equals 498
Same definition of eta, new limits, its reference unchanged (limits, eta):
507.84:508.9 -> 336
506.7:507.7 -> 465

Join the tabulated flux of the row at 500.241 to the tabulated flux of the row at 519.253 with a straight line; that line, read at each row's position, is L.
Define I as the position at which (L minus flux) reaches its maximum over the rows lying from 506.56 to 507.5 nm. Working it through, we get 506.849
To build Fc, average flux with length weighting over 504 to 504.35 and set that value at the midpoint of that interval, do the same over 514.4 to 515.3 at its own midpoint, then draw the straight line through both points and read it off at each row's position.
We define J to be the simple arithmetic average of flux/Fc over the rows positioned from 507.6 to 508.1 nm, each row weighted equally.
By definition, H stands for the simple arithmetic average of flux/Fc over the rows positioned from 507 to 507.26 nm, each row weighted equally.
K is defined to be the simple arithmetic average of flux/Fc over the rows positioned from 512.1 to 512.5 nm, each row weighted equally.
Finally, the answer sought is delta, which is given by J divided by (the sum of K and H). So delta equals 0.477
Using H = 1.13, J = 1.03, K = 1.04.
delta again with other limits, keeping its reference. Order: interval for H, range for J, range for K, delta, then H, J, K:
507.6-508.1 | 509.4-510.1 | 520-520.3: 0.516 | 1.03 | 1.05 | 1.00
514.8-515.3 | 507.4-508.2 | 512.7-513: 0.521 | 0.99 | 1.05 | 1.02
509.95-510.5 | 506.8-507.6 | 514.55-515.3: 0.537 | 1.07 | 1.11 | 0.99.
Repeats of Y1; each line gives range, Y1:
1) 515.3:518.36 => 25.6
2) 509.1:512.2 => 29.7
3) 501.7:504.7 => 29.3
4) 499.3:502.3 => 28.9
